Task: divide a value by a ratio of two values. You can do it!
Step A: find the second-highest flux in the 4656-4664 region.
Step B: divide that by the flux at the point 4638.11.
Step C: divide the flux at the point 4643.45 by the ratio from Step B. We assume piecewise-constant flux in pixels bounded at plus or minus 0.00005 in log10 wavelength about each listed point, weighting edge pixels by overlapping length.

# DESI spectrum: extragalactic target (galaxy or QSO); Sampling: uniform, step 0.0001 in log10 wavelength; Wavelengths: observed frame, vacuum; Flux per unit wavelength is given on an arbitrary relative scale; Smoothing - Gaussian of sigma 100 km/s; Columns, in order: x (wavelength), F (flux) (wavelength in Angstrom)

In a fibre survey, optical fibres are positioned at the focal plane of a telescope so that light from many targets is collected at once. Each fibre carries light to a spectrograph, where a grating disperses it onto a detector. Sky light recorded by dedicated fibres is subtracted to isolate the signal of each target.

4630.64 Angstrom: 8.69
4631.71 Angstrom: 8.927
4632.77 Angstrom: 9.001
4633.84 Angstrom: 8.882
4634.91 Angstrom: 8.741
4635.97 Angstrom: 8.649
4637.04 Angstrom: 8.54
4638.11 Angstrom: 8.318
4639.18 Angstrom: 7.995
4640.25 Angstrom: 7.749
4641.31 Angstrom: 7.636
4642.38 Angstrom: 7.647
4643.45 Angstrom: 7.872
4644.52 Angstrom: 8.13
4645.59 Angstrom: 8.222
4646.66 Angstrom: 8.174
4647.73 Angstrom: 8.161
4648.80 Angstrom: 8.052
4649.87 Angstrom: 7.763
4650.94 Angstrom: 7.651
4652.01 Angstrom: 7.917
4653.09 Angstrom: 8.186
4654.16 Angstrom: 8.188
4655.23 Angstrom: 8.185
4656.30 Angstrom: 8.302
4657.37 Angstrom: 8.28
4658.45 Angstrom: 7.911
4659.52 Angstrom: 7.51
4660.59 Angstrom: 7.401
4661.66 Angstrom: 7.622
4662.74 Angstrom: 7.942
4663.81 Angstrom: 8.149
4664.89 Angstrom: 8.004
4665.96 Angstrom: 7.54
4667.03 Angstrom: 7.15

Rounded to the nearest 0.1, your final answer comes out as 7.9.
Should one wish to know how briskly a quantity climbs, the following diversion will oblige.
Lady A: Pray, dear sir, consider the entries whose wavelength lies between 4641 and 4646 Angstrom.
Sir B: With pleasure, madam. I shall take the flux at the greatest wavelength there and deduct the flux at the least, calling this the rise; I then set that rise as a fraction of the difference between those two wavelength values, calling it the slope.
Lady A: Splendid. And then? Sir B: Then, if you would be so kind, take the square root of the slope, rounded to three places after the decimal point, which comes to 0.370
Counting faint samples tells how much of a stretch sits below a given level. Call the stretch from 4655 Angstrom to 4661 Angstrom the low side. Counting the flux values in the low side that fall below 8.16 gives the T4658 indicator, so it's 3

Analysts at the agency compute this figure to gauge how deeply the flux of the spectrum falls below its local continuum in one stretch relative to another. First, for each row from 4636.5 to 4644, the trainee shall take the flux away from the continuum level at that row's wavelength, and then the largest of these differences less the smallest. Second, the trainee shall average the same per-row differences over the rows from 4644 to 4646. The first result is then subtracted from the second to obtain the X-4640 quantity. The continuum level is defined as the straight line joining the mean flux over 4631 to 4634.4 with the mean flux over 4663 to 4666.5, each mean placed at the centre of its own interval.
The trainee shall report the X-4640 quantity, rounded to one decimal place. -0.4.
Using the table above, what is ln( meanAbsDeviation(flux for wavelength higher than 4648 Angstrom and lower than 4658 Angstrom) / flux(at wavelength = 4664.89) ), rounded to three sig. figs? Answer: -3.75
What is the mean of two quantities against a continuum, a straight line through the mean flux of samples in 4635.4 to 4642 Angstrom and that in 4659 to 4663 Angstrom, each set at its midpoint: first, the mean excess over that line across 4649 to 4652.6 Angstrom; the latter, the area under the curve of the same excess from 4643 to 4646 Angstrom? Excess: 0.1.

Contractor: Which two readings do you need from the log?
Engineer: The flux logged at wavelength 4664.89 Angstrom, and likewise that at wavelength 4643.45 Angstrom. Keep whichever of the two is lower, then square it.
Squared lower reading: 62.0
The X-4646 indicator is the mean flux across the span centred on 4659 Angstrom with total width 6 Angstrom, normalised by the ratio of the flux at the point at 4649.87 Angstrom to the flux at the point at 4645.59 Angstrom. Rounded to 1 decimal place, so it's 8.3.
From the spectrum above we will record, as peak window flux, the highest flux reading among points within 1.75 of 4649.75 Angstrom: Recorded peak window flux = 8.052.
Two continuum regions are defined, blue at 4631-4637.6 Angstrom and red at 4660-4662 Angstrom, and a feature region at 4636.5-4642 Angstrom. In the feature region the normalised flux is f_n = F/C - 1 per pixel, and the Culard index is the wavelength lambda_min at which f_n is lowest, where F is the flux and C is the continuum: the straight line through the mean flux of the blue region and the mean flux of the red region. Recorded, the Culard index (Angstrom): 4641.31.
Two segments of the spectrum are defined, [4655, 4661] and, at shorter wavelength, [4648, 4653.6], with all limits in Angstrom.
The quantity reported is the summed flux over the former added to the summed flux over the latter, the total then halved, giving 43.6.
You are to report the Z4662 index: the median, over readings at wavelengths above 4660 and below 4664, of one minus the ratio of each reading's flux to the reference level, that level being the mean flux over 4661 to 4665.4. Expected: 0.02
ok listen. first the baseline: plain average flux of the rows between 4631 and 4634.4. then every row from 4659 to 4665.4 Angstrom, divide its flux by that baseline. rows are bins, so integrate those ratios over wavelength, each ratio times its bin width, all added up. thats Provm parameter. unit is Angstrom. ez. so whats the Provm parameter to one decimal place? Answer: 5.6 Angstrom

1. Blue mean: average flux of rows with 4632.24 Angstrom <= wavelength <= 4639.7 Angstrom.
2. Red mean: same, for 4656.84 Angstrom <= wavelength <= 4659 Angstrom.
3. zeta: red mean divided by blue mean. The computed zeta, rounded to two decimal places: 0.94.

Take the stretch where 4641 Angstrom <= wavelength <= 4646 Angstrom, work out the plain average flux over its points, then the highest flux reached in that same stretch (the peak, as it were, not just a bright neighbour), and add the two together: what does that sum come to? 16.1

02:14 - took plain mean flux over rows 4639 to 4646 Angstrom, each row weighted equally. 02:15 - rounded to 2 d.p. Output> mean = 7.89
